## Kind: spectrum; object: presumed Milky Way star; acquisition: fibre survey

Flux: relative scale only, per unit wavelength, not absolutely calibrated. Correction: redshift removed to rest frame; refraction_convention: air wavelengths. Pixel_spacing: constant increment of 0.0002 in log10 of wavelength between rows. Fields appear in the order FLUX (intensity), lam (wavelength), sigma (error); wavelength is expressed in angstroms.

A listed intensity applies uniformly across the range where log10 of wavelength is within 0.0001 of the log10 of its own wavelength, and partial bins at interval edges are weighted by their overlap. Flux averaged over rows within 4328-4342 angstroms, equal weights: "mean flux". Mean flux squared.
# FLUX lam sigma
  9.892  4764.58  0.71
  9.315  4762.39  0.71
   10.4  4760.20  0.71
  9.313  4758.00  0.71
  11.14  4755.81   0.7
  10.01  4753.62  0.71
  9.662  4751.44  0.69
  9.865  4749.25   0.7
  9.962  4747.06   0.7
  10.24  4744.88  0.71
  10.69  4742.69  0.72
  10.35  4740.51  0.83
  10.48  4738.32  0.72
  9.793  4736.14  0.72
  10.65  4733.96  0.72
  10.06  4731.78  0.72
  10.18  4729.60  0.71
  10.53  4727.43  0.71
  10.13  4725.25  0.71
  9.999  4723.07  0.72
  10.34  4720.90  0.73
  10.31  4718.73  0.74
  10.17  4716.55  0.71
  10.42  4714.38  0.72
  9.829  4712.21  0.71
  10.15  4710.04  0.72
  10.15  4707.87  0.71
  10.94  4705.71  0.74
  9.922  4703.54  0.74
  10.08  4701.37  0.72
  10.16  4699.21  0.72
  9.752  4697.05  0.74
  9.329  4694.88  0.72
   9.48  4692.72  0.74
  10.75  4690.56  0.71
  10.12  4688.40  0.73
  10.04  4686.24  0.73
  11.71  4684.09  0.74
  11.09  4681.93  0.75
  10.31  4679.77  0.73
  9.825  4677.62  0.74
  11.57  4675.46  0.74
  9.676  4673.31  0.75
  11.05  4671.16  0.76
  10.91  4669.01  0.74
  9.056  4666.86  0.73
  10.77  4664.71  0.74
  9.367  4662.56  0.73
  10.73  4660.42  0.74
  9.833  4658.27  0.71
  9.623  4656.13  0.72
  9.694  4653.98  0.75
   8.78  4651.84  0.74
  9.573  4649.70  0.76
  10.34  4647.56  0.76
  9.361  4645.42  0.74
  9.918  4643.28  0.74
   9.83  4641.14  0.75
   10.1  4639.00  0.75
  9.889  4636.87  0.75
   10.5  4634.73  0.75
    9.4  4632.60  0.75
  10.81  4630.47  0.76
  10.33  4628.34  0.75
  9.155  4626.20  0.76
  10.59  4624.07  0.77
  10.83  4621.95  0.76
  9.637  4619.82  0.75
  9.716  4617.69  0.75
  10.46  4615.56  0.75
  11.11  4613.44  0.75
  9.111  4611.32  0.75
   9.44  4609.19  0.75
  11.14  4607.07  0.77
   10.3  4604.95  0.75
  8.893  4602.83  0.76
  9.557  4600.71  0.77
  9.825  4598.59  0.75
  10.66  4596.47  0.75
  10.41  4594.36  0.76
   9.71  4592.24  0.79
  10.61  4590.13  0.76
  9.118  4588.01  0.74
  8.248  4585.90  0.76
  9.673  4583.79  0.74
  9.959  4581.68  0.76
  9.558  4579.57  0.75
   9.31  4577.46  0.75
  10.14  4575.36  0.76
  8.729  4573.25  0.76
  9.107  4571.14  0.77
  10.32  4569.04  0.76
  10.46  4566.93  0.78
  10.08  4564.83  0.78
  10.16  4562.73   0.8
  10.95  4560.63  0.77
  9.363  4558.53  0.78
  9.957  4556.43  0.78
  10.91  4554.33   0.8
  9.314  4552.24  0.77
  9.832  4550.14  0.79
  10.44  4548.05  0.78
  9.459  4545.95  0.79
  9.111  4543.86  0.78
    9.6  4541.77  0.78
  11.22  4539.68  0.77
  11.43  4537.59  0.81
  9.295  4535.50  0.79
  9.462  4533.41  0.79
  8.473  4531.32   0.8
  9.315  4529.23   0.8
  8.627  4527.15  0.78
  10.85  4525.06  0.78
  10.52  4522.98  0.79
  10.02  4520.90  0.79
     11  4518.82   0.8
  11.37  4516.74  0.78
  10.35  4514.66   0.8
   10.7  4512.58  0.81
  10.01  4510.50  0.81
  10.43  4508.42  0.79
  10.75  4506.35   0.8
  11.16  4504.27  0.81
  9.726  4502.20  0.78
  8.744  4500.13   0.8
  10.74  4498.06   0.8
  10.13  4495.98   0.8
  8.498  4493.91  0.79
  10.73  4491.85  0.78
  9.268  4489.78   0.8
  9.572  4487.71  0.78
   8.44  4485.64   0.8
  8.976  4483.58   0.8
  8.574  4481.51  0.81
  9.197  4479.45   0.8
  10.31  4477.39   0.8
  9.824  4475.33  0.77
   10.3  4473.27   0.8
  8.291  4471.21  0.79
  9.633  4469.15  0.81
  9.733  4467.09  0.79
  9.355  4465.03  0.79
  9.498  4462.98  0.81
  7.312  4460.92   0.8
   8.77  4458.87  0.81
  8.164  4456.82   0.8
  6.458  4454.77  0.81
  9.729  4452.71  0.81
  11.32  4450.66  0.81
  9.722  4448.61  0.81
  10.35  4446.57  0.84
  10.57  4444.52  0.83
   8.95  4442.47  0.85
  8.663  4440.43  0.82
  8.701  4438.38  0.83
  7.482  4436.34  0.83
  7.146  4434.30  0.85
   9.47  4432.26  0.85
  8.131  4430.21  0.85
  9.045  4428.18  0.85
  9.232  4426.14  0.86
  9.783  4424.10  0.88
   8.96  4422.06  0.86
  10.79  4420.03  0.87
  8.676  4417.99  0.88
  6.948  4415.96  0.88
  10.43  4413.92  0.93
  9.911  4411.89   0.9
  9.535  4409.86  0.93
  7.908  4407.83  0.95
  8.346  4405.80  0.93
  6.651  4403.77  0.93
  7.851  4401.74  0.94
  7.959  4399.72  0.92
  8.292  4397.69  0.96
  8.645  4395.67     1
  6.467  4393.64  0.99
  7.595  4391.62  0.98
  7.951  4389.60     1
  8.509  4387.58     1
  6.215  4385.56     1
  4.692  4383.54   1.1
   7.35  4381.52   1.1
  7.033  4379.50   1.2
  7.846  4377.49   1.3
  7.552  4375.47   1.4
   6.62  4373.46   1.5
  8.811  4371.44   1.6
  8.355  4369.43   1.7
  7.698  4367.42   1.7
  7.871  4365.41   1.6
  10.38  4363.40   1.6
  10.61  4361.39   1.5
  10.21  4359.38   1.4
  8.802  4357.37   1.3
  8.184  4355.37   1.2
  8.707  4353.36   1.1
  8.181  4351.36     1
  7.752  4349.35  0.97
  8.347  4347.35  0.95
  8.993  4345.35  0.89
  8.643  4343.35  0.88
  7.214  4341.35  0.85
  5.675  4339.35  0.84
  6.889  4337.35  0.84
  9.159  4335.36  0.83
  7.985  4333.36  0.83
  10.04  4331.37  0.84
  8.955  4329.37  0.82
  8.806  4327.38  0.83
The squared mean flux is 64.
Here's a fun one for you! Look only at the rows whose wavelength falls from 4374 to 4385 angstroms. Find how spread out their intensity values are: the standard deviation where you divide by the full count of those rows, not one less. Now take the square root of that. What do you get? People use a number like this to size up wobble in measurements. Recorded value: 1.1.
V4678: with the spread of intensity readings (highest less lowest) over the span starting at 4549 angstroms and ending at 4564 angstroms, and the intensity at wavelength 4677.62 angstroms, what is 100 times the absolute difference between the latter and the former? 819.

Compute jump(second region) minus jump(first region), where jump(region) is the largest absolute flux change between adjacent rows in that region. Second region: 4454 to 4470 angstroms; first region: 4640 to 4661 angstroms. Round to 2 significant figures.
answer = 1.2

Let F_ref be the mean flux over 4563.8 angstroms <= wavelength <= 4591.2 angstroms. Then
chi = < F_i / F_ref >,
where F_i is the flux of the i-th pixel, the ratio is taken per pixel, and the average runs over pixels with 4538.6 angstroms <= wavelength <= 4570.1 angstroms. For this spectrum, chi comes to 1.05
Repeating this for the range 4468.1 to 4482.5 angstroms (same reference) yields 0.98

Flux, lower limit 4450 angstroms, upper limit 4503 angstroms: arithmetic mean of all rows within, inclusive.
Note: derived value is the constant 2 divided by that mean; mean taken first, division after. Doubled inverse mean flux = 0.216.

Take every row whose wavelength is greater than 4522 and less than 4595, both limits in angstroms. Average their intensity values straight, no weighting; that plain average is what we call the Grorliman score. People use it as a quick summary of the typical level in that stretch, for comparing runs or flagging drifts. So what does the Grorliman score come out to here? 9.8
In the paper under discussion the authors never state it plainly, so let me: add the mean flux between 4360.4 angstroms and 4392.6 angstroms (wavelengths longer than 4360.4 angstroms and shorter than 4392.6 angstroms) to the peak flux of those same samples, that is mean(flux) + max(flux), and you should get 18.4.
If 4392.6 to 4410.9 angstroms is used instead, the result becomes 17.5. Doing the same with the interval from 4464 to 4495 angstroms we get 20.1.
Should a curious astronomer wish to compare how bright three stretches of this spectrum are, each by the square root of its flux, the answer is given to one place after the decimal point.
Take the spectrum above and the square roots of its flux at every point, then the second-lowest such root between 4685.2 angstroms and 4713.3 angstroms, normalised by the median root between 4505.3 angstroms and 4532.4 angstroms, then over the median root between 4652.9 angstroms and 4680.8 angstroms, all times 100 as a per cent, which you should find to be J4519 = 30.4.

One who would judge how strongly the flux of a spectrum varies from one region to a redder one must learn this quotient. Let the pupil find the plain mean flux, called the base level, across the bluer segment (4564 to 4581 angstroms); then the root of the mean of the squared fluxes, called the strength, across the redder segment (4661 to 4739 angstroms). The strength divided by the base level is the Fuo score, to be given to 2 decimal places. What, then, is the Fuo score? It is 1.06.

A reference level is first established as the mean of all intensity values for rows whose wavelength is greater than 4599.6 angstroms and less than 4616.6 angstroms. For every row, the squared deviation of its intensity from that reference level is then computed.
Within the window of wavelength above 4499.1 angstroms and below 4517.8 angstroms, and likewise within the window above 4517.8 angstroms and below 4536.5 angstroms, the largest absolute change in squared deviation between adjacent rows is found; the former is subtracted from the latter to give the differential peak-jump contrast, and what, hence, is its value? 0.3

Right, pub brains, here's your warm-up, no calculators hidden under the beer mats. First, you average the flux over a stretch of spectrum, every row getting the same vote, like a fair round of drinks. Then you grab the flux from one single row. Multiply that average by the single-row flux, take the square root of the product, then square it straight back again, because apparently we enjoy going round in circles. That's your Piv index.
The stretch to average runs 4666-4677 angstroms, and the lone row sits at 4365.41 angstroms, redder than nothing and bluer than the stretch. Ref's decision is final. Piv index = 82.3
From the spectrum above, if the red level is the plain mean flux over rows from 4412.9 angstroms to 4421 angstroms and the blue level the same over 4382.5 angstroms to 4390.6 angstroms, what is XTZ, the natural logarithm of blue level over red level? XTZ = -0.30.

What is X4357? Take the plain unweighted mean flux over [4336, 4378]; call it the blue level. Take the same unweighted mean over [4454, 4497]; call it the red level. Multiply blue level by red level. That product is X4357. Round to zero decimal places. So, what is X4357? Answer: 75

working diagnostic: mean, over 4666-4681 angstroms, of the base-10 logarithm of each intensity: 1.01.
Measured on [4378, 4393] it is 0.84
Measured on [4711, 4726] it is 1.01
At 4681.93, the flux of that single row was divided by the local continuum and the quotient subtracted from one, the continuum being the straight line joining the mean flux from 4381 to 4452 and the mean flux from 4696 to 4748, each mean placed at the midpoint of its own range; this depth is -0.11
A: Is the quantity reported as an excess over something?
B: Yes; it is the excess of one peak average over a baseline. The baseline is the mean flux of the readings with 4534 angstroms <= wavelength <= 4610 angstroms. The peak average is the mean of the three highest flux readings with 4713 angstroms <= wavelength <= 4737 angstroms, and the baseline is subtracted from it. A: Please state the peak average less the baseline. 0.6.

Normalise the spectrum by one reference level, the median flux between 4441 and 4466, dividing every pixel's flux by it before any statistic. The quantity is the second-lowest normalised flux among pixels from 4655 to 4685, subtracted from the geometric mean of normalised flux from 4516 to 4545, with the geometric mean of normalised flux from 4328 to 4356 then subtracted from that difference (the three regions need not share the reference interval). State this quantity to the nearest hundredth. -0.80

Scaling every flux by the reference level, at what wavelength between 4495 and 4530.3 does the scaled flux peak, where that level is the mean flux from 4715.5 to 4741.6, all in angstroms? 4516.74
